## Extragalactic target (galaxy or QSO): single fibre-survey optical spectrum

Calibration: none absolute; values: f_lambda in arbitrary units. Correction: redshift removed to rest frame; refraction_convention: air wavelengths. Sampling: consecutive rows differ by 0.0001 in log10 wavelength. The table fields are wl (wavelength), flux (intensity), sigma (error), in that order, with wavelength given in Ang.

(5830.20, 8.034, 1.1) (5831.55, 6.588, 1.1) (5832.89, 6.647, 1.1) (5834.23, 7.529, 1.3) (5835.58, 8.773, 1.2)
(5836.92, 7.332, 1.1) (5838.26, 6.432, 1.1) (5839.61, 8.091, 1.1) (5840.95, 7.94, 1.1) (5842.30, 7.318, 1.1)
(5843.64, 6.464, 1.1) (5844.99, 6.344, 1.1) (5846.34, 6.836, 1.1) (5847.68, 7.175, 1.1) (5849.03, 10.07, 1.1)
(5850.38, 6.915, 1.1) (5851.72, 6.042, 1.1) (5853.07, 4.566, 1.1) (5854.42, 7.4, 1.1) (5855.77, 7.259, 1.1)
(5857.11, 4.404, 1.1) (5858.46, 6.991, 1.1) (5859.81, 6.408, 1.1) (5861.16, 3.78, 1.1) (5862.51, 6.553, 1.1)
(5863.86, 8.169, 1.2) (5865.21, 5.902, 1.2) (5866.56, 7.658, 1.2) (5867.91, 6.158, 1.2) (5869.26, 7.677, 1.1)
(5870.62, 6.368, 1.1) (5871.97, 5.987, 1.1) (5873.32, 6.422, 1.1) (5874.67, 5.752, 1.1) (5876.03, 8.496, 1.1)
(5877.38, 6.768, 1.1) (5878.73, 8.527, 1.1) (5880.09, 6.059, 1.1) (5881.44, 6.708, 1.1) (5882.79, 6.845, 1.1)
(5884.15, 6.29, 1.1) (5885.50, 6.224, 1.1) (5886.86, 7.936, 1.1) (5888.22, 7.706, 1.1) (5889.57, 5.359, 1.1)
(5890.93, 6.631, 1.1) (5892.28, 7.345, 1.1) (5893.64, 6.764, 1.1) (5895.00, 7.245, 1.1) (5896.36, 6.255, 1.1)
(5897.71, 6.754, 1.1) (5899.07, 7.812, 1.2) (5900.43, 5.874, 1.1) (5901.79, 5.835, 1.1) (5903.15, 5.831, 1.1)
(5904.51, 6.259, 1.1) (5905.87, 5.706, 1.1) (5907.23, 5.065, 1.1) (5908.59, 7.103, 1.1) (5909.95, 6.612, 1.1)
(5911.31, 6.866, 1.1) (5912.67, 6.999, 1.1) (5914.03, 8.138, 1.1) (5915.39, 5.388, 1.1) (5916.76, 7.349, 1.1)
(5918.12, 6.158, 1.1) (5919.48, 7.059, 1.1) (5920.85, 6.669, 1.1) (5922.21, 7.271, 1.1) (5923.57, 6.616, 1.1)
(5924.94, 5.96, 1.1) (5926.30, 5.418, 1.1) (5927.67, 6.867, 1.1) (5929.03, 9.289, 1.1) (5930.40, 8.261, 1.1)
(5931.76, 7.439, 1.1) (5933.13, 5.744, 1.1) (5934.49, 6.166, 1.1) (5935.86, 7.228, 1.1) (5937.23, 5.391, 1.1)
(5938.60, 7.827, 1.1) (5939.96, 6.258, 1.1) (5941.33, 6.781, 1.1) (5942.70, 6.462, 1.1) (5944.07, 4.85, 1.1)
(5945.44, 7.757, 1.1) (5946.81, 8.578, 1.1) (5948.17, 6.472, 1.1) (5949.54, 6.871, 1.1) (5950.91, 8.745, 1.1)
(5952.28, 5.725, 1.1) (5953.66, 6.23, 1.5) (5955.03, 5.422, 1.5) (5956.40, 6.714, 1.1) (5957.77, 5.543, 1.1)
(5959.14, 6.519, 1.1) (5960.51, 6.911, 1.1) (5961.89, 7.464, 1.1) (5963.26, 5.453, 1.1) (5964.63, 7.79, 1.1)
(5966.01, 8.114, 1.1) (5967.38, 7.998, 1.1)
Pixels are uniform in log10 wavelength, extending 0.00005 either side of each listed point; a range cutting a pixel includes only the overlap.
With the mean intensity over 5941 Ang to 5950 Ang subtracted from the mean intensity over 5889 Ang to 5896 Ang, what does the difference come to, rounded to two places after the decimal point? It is -0.16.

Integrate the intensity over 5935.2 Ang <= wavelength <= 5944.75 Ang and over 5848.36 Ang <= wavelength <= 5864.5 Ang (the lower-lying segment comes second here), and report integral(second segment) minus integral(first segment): 45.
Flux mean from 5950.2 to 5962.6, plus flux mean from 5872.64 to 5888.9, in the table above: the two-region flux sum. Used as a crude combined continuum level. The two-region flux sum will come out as 13.6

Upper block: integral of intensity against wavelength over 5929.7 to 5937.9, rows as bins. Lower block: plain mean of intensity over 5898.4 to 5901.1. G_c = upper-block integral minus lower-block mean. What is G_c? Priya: 48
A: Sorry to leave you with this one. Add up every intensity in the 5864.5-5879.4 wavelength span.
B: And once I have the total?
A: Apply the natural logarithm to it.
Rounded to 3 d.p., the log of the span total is 4.327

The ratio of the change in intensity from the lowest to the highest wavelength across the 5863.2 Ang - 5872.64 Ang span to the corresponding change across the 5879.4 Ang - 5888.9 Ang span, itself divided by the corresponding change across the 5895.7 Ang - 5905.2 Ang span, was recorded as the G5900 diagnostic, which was -331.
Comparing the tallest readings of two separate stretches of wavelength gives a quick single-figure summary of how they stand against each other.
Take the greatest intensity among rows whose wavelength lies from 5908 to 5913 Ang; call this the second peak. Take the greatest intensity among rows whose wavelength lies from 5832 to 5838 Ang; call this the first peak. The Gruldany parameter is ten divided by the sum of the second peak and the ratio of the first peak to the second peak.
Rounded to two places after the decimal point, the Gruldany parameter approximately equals 1.20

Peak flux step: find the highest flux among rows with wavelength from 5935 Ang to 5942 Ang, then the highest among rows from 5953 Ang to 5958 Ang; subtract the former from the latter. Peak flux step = -1.1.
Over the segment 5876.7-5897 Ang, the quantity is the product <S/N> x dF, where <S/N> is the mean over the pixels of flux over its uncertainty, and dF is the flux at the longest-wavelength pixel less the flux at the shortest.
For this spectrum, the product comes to -3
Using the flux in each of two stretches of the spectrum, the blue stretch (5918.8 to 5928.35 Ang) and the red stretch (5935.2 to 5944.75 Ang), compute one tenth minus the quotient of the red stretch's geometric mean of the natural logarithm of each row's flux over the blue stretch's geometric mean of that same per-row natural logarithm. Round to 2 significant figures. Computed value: -0.88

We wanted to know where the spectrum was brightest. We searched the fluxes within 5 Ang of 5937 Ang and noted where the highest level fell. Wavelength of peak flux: 5938.60 Ang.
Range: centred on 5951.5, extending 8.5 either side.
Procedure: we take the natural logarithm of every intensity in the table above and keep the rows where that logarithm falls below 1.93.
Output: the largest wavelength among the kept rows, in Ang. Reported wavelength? 5959.14 Ang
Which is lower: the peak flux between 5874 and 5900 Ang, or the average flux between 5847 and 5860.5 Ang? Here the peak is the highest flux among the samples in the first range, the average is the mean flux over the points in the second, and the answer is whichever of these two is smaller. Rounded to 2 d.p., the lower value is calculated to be 6.72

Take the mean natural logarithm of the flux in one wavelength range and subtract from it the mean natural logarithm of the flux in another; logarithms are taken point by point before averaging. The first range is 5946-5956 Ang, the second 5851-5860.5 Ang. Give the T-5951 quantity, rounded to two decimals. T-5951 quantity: 0.11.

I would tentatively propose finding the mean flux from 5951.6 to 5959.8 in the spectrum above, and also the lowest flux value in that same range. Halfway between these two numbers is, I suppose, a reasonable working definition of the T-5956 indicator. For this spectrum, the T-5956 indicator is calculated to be 5.72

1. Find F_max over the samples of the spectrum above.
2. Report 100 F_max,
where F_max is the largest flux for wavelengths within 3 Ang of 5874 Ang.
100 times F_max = 850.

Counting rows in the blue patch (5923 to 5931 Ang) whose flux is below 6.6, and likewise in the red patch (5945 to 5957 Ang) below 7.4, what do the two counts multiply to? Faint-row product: 12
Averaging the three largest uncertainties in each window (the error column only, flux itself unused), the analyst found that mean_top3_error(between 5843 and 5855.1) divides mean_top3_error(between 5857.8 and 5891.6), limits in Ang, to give 1.09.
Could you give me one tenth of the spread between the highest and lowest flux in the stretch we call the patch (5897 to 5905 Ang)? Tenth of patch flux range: 0.20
